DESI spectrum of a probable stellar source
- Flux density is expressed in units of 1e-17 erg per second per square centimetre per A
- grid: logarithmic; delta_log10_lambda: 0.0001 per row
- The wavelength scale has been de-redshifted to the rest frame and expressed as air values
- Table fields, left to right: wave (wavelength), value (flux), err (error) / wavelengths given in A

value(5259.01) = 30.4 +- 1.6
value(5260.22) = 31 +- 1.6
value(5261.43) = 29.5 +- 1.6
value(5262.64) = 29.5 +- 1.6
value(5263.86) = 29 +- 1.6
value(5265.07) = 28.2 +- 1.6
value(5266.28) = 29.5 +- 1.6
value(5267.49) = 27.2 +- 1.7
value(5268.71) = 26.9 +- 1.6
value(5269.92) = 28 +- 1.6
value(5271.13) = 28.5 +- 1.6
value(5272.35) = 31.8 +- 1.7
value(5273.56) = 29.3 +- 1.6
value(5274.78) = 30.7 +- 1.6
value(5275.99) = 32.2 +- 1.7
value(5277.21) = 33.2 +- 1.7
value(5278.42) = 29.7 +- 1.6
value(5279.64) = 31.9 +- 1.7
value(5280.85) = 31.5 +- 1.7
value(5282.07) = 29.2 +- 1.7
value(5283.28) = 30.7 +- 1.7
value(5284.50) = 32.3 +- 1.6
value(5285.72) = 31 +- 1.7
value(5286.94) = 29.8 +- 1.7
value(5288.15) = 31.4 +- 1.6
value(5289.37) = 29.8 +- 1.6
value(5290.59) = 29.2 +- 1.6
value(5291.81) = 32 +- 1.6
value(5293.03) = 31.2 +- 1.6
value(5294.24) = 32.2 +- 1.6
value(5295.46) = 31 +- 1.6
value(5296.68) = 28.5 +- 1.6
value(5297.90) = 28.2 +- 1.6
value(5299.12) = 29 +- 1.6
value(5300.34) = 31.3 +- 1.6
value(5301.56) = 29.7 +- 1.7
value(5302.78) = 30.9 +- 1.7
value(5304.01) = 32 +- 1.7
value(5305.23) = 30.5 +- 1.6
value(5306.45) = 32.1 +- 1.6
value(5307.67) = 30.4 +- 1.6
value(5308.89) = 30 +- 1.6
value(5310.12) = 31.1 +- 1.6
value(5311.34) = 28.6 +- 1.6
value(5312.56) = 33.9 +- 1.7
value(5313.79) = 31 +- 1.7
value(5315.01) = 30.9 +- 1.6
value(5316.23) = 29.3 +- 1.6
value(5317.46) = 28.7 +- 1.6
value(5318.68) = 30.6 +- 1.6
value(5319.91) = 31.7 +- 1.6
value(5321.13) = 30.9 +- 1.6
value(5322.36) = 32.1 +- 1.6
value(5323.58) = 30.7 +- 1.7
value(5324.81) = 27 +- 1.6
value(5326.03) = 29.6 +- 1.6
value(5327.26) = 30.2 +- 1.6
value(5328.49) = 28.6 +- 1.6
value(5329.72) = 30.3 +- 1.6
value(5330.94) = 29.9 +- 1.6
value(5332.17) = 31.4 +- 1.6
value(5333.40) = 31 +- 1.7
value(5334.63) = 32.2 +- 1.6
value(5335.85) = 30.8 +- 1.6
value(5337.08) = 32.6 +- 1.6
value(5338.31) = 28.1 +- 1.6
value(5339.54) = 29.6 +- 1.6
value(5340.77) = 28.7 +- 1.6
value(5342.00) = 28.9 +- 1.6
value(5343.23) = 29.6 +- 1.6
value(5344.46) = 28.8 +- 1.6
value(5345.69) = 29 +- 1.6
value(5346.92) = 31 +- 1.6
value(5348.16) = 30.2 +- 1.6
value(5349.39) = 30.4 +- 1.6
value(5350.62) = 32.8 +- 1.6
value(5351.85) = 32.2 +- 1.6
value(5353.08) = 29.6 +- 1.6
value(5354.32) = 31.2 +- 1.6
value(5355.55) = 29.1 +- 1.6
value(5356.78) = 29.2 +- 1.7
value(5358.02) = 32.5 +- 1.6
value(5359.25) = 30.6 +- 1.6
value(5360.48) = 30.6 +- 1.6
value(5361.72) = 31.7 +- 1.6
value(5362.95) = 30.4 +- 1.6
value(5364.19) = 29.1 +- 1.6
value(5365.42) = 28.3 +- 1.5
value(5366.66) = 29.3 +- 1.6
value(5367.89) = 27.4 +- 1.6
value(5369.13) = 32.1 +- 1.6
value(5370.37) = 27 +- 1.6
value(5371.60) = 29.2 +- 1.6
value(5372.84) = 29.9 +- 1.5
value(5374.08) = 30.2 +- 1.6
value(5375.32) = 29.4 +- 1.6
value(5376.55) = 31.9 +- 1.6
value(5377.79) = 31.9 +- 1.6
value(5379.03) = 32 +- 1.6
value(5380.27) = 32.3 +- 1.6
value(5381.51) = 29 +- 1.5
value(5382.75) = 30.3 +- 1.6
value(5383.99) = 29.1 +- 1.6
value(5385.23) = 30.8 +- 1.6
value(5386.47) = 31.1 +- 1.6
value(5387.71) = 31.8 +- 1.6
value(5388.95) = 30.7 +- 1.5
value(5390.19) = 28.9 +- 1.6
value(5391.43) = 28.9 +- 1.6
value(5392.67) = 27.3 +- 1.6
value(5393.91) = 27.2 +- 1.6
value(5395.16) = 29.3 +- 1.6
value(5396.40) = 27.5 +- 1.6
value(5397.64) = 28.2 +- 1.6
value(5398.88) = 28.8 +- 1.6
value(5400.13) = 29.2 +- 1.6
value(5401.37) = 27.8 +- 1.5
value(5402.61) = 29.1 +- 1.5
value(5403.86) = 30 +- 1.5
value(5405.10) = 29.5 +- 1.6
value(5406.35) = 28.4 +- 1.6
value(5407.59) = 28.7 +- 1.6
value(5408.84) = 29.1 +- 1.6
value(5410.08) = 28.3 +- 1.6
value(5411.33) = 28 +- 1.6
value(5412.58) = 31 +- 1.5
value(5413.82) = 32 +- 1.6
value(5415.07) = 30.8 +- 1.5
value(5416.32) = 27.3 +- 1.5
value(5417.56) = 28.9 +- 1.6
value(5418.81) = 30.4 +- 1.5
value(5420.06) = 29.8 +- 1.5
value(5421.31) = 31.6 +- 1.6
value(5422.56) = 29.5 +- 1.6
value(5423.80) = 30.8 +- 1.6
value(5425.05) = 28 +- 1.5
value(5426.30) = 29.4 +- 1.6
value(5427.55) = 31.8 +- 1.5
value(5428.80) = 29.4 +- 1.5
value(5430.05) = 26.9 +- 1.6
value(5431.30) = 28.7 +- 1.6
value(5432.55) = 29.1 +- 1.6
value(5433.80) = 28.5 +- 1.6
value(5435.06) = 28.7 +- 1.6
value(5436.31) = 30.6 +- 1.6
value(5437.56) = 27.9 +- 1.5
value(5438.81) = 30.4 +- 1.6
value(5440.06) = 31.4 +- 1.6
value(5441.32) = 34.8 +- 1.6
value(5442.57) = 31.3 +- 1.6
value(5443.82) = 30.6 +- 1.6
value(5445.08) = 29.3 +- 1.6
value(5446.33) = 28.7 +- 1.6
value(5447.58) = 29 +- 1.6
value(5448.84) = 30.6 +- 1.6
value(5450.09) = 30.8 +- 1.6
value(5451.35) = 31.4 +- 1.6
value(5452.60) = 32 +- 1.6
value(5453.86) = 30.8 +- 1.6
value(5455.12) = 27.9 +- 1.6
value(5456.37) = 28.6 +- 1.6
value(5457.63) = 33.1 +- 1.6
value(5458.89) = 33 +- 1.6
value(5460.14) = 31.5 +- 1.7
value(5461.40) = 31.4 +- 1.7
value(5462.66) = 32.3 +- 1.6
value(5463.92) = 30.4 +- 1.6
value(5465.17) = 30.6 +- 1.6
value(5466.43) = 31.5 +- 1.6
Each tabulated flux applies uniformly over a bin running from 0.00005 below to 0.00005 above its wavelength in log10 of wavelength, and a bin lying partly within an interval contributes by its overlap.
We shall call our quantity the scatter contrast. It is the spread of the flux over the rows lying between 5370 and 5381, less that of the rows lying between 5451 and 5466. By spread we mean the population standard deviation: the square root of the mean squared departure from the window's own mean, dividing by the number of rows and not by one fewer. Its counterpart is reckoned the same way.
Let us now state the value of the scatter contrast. 0.15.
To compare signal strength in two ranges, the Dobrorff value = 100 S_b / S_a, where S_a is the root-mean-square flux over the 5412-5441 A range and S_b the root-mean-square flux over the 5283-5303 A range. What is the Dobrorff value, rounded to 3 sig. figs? 103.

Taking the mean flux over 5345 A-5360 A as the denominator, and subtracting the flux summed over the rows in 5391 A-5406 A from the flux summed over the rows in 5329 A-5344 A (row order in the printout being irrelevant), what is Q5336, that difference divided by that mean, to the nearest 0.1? 0.7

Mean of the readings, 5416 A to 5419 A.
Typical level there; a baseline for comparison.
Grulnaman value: 28.9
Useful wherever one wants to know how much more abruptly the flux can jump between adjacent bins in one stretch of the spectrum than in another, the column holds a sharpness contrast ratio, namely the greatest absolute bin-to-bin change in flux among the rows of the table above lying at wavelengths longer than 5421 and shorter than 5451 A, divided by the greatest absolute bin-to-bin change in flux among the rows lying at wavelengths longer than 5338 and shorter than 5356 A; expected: 1.3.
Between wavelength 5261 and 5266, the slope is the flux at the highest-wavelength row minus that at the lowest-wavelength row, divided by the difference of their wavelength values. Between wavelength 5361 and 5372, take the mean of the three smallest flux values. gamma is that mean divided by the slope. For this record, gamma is -77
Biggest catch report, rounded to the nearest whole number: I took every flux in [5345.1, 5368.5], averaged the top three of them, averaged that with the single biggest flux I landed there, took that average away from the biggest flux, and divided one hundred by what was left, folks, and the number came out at 667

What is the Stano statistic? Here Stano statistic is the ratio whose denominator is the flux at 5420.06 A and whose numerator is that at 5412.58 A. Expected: 1.04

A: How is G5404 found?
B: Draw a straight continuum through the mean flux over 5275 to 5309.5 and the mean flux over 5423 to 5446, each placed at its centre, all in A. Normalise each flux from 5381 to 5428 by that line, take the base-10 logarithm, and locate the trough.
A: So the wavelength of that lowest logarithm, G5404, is 5393.91 A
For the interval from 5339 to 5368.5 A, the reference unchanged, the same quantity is 5367.89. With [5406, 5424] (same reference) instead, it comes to 5416.32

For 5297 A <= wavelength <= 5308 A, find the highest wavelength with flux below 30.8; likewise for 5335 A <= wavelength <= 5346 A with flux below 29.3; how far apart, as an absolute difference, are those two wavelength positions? 38.0 A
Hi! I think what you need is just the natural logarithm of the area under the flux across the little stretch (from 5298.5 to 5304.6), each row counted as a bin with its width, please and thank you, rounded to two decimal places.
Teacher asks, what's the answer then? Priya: 5.23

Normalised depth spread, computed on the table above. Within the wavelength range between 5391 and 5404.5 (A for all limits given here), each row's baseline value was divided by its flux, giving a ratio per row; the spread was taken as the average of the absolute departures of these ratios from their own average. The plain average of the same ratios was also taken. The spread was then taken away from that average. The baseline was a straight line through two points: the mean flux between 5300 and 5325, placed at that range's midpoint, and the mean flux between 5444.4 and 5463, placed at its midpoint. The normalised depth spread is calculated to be 1.05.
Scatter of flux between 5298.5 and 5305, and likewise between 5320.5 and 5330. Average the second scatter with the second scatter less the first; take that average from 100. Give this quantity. 99.1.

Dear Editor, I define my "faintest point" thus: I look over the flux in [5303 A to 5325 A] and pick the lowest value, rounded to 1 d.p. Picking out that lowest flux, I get 27.0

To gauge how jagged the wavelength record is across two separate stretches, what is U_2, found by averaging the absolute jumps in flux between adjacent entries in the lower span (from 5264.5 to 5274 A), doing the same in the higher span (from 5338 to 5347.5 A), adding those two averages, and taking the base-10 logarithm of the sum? 0.40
